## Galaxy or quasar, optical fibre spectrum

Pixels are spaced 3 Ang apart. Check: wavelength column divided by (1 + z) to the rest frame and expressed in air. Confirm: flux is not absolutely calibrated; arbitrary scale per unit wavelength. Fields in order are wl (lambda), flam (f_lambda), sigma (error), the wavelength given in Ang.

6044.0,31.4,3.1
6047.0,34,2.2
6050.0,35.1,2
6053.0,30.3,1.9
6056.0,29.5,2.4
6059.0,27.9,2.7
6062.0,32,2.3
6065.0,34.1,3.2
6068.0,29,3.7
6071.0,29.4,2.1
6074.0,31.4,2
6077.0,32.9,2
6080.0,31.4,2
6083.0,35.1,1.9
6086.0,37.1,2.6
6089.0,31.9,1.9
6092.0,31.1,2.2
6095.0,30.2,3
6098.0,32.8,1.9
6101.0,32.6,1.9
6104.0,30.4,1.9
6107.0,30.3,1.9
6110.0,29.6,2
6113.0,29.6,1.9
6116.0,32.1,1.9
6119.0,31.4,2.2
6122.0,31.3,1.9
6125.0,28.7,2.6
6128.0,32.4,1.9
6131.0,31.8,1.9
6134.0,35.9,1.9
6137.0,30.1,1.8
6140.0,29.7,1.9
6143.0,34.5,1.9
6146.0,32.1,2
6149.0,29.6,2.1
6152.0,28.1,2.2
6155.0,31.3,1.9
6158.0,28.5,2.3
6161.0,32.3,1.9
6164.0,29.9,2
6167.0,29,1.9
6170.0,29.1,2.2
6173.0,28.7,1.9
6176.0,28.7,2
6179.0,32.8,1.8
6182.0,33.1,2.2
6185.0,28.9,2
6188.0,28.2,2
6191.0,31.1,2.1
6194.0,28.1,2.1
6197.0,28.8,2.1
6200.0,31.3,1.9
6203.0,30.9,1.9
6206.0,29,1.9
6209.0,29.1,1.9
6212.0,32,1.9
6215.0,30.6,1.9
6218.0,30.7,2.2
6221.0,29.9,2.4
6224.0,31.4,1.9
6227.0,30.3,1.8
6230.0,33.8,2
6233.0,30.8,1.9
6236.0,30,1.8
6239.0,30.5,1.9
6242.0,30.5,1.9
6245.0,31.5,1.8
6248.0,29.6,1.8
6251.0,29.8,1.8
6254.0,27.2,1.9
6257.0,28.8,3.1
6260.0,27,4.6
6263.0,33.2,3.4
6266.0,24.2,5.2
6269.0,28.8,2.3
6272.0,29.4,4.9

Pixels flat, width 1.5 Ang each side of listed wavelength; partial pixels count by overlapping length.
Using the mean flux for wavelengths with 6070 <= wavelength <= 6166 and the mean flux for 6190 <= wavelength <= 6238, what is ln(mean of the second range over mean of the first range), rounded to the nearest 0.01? -0.03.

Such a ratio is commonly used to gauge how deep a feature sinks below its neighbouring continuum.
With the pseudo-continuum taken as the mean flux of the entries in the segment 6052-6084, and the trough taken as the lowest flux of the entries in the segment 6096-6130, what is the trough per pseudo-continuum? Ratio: 0.92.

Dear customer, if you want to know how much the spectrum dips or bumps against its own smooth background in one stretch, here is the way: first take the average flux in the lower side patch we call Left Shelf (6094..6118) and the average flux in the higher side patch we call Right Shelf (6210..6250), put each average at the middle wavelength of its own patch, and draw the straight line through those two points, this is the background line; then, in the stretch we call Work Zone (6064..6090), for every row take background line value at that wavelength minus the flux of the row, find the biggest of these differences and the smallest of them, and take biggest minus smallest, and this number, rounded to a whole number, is 8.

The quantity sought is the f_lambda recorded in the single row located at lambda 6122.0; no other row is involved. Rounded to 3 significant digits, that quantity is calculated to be 31.3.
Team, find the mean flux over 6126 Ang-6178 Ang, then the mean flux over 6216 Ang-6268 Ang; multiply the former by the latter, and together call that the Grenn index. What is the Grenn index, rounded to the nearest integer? 919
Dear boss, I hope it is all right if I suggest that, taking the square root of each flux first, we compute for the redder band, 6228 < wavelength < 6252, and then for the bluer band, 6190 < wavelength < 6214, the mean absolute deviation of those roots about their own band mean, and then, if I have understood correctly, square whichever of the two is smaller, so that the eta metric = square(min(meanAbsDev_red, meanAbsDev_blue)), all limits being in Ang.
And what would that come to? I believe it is 0.0067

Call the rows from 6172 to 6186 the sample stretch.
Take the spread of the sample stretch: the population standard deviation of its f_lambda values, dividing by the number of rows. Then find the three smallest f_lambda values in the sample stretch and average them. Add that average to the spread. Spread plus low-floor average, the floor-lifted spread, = 30.8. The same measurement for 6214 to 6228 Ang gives 30.8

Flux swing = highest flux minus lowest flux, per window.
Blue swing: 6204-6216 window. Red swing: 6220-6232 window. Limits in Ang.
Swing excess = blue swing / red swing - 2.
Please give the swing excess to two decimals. -1.23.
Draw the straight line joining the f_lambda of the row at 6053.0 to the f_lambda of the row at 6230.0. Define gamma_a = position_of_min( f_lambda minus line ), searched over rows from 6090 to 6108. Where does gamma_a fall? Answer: 6107.0 Ang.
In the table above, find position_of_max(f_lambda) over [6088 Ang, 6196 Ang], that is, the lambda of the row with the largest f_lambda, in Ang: 6134.0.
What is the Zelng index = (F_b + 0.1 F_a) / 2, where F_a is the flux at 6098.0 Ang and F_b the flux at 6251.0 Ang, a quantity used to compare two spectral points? 16.5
